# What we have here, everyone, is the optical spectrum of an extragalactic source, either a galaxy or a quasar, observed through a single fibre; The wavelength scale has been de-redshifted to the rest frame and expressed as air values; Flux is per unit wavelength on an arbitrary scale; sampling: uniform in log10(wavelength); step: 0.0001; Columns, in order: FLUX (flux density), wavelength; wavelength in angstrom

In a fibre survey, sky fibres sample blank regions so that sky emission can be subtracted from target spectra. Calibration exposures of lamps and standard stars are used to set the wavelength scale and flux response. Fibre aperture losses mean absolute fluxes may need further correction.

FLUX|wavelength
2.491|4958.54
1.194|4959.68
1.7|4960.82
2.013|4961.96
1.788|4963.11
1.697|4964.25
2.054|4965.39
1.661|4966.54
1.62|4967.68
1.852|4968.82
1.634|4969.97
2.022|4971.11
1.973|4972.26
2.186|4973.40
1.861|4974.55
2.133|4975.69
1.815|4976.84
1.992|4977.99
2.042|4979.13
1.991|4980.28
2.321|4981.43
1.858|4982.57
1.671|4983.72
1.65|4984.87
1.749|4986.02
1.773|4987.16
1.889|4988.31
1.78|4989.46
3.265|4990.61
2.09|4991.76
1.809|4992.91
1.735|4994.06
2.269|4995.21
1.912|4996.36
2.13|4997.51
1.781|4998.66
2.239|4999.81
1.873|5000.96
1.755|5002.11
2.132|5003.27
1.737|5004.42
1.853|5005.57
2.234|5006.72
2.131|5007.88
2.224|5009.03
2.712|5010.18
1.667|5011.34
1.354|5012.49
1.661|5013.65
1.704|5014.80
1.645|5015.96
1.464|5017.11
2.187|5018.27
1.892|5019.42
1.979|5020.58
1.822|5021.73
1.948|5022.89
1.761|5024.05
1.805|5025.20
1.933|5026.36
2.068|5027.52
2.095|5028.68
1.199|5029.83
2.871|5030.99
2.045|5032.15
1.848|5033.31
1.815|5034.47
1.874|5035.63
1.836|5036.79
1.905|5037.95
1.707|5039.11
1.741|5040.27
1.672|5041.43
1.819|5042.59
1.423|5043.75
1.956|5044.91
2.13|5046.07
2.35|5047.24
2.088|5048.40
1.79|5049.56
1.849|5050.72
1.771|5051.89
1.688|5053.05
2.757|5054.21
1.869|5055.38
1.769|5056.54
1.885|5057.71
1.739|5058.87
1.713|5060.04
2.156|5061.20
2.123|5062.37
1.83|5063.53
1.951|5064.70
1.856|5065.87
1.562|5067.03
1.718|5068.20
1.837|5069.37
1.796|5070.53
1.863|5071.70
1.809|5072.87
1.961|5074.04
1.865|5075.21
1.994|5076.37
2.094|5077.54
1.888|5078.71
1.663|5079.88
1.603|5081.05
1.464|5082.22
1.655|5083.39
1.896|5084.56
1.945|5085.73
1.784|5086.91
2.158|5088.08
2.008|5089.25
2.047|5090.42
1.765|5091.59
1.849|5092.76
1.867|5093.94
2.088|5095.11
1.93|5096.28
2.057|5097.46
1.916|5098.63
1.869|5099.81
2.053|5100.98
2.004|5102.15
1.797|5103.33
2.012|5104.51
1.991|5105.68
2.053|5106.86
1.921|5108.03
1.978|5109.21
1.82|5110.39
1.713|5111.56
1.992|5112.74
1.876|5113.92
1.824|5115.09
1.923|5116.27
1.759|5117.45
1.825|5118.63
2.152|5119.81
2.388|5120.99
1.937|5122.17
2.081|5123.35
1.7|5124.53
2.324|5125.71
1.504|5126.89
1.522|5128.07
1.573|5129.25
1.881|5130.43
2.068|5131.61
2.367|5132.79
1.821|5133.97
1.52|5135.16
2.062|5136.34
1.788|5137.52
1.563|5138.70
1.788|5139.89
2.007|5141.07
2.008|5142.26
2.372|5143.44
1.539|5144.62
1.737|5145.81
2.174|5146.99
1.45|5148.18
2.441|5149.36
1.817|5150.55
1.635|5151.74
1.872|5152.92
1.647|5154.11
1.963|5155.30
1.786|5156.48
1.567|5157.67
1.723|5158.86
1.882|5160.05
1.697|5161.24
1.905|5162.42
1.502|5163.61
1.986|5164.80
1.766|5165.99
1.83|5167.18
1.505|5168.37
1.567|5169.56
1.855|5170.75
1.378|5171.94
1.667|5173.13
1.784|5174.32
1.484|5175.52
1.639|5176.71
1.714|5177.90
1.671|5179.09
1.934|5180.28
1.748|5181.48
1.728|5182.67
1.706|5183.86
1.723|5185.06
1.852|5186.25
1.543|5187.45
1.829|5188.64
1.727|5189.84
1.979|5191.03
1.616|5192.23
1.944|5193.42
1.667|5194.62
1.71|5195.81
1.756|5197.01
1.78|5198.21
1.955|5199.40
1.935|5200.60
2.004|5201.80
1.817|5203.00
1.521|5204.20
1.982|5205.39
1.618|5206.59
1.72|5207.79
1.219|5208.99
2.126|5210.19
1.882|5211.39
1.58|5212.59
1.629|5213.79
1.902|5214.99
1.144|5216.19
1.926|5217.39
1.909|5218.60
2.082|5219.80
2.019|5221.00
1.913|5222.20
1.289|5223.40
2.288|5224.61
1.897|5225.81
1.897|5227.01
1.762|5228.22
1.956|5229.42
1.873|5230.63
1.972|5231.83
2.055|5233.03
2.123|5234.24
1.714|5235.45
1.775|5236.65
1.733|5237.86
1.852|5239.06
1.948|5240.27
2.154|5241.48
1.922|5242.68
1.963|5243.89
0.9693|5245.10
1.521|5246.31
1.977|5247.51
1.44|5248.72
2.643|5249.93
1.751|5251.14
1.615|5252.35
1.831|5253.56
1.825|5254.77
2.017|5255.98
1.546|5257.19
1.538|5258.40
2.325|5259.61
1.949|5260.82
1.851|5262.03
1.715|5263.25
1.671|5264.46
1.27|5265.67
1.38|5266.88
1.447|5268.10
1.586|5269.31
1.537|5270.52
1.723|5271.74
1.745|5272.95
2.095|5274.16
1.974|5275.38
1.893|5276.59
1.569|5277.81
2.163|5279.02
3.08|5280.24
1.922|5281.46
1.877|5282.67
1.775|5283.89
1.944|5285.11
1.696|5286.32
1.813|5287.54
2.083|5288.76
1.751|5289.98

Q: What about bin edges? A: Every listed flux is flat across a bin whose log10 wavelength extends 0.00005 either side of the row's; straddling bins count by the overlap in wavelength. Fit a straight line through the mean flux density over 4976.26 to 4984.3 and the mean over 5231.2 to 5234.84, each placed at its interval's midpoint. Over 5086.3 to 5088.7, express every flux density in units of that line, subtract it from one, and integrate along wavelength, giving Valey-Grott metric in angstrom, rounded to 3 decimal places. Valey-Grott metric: 0.029 angstrom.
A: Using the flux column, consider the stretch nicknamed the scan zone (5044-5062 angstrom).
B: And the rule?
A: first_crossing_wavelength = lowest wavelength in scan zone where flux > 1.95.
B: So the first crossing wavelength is 5044.91 angstrom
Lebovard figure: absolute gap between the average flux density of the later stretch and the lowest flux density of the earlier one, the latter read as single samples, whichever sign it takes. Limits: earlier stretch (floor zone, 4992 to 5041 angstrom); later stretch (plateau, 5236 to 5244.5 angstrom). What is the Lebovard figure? 0.7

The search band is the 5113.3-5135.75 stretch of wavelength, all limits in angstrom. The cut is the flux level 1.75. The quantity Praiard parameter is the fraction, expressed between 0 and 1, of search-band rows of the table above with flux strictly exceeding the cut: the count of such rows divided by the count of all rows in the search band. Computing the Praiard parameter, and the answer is 0.74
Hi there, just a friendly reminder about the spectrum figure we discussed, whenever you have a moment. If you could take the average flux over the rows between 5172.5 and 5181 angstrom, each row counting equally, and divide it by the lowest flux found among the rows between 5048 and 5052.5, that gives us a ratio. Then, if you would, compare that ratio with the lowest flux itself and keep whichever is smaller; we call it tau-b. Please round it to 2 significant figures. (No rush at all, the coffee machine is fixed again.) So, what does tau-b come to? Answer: 0.96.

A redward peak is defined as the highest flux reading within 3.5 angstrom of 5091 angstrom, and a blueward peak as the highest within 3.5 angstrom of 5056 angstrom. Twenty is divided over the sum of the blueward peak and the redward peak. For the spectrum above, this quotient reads 4.1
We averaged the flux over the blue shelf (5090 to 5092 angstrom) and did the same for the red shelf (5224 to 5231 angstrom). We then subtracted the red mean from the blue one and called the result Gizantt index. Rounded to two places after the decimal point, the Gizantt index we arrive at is -0.04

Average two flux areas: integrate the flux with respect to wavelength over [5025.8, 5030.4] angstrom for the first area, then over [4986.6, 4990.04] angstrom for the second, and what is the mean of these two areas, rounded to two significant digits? 7.3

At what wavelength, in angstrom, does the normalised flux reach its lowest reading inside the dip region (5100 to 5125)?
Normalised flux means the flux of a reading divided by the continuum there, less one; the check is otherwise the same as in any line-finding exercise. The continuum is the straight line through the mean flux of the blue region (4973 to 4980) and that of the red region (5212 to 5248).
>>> 5124.53 angstrom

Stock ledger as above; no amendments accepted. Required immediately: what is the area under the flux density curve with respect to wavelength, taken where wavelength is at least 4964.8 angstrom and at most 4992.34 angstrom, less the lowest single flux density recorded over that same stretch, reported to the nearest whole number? 52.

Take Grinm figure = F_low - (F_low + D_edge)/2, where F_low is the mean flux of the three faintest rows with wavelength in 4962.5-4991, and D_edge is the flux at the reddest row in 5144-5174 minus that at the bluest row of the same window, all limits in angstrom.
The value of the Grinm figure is 0.75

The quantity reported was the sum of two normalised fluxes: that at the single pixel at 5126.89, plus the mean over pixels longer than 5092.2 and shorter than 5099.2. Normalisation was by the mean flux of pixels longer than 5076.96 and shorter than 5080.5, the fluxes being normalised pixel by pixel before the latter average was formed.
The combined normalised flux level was 1.84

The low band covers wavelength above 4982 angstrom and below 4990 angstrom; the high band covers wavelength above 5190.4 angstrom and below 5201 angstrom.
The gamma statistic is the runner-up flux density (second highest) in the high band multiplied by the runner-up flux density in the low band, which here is 3.63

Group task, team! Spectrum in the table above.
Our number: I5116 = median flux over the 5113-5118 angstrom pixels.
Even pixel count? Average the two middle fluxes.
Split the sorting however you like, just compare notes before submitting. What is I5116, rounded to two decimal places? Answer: 1.85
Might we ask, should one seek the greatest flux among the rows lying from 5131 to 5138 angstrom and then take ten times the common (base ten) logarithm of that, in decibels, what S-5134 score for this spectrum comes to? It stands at 3.74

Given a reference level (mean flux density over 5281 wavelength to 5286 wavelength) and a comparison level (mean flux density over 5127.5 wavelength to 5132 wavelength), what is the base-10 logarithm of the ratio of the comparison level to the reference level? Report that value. -0.03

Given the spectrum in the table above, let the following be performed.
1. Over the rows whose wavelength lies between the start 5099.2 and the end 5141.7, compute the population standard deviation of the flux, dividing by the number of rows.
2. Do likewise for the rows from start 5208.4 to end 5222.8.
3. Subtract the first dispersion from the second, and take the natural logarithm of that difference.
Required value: -2.4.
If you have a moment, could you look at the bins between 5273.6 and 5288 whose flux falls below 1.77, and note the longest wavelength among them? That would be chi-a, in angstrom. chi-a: 5286.32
